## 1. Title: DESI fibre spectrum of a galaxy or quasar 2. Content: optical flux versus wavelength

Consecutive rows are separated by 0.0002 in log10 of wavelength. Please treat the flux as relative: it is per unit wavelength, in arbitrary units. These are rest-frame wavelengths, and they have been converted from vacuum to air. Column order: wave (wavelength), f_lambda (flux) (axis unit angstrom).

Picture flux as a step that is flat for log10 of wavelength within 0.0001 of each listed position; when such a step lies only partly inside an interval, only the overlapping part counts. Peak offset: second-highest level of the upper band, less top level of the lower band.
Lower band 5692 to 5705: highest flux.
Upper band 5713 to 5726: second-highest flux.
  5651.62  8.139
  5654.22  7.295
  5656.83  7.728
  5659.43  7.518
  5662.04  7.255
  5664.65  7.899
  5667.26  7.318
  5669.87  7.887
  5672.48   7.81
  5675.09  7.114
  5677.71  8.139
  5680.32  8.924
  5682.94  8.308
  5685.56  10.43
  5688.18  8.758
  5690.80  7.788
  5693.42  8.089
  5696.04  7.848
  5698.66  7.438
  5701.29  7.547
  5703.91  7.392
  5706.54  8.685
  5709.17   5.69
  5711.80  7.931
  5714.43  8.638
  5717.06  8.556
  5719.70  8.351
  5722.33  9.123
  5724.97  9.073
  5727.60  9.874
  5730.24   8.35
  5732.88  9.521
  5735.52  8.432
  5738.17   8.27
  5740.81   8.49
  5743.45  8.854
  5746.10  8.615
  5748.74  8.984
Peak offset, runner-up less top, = 1.0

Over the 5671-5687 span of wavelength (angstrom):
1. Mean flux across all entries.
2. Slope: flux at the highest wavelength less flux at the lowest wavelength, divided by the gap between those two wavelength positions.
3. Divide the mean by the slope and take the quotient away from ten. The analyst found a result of -32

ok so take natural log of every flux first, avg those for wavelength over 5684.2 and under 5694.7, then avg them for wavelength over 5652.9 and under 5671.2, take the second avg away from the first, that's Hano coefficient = 0.14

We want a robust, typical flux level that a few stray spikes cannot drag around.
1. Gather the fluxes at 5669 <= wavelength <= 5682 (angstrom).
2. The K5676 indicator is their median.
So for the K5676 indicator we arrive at 7.89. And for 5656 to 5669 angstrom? 7.52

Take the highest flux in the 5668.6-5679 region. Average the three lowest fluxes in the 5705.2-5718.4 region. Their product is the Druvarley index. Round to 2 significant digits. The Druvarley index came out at 60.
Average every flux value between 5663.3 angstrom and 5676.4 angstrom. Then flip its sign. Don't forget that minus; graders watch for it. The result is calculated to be -7.6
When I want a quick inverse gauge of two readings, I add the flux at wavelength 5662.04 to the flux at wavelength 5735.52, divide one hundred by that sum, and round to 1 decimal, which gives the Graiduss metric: 6.4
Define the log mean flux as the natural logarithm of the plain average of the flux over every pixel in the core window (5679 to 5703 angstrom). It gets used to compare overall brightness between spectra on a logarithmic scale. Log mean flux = 2.12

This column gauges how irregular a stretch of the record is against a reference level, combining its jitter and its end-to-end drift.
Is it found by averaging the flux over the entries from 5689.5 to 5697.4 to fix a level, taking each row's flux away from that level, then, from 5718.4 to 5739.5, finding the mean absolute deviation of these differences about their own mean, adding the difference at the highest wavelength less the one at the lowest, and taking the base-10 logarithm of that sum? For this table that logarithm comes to -0.22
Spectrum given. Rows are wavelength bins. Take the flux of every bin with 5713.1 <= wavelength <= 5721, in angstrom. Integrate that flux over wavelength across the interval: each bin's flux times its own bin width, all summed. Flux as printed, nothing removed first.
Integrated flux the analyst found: 67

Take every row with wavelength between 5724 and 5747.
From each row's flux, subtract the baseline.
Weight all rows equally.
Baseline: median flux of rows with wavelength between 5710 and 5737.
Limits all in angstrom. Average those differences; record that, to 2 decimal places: 0.23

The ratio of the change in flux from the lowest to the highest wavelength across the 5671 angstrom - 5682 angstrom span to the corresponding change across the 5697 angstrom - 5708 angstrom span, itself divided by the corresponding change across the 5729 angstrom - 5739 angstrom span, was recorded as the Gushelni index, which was -11.2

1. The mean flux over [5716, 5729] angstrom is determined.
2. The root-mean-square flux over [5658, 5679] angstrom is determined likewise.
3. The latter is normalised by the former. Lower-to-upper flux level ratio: 0.85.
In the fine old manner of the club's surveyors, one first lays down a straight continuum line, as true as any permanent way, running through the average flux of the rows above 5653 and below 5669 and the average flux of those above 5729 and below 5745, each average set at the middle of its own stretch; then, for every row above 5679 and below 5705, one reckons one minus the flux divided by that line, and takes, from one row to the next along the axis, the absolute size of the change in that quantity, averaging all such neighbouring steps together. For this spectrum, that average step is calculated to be 0.094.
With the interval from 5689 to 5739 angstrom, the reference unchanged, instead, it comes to 0.096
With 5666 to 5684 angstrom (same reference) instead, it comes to 0.081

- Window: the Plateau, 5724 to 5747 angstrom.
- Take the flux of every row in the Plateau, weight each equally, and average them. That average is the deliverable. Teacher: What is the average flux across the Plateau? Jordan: 8.8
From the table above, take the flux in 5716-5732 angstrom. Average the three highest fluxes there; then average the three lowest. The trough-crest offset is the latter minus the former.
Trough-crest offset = -0.9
